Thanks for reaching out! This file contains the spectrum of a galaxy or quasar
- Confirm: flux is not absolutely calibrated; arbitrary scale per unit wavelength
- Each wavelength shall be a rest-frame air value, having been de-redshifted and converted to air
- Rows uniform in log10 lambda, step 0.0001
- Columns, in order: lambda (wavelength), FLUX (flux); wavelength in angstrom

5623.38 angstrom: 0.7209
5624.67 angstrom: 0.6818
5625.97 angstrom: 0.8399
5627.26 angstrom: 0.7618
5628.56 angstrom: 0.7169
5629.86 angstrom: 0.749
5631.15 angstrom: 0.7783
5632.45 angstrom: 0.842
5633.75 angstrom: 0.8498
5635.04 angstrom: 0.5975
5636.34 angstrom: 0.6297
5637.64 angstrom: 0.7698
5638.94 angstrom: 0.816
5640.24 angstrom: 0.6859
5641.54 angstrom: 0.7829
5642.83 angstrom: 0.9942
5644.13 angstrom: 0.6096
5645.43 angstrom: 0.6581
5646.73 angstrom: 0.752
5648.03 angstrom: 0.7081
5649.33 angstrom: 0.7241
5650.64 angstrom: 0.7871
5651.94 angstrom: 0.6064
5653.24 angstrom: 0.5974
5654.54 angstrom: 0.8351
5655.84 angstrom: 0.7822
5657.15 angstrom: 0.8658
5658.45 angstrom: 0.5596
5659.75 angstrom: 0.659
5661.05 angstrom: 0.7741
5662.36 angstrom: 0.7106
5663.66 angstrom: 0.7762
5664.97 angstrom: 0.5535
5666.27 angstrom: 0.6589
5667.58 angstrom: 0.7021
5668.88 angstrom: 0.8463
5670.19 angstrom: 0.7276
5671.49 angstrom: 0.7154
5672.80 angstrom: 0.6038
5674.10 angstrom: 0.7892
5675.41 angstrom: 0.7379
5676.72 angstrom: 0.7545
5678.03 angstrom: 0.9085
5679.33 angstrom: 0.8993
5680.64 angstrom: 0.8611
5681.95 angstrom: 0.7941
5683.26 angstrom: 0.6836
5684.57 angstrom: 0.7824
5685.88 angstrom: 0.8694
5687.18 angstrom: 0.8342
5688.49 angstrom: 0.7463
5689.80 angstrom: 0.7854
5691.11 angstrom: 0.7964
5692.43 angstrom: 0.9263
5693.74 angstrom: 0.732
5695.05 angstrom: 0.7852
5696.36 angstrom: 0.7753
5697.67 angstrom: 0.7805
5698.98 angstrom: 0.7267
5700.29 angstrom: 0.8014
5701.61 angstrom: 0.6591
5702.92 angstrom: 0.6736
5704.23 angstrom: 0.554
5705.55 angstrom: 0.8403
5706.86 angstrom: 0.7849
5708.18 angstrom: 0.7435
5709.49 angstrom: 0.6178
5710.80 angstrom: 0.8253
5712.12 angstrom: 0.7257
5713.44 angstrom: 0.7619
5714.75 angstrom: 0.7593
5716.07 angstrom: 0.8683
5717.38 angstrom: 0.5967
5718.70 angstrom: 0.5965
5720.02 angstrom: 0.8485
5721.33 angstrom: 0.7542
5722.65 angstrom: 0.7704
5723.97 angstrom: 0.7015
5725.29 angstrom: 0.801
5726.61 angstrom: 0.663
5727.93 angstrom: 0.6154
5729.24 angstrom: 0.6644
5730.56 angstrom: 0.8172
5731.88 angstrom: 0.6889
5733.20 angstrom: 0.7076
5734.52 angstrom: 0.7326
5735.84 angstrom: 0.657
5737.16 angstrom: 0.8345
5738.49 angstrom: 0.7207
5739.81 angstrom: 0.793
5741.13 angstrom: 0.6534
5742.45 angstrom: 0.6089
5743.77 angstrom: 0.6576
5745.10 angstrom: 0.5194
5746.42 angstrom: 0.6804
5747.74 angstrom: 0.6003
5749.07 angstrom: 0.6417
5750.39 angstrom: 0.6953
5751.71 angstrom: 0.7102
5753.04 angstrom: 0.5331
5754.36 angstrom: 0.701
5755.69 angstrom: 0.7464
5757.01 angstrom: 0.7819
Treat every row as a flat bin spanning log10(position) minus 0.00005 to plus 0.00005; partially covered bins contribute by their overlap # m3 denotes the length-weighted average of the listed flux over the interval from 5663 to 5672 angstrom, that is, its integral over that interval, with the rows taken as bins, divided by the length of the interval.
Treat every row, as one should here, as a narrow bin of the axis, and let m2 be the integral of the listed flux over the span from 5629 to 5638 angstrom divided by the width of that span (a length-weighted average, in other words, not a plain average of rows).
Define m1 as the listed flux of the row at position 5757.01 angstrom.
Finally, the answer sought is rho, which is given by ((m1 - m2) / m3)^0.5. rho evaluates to 0.23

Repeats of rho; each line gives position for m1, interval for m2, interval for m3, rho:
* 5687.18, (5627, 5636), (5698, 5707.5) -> 0.34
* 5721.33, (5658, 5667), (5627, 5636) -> 0.33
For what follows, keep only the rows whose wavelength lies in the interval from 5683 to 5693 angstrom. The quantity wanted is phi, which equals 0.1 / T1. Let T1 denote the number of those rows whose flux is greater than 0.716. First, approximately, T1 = 7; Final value 0.014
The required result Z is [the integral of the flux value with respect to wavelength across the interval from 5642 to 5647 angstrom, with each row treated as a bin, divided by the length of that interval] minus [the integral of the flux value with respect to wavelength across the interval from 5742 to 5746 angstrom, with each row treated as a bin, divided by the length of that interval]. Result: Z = 0.16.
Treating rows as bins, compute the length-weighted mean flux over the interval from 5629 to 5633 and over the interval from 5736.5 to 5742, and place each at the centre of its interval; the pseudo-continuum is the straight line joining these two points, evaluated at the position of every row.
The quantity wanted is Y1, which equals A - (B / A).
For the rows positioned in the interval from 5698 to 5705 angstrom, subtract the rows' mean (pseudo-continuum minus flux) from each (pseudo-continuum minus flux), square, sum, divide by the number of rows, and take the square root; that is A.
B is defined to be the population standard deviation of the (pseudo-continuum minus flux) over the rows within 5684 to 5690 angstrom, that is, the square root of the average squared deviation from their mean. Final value -0.4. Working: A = 0.081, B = 0.04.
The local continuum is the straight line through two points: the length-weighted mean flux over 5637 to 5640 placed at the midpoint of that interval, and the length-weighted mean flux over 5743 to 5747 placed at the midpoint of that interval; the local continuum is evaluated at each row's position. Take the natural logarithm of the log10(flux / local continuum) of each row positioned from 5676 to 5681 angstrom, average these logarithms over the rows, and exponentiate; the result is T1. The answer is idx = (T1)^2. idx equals 0.0041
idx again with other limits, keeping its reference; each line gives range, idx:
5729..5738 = 0.0020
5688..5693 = 0.0030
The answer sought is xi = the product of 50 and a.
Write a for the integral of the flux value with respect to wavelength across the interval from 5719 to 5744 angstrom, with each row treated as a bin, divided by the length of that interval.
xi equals 36.0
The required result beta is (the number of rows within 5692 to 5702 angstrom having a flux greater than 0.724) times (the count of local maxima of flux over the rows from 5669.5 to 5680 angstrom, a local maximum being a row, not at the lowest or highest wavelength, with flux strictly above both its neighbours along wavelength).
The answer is 14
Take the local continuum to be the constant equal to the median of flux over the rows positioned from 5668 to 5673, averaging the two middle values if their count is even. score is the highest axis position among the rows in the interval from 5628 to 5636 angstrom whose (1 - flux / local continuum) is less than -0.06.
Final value 5633.75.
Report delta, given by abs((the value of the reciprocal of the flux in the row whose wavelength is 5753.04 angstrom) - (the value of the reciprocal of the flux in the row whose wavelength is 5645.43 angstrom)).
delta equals 0.36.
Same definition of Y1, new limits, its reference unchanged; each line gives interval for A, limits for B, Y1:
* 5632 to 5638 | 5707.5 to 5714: -0.5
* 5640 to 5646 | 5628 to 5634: -0.2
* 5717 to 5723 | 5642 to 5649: -1.2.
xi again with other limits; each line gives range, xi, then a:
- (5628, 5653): 36.9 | 0.738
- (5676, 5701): 40.1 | 0.802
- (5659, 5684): 37.2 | 0.744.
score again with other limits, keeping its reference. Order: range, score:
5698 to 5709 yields 5706.86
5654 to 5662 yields 5661.05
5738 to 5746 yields 5739.81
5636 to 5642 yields 5641.54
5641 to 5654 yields 5650.64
